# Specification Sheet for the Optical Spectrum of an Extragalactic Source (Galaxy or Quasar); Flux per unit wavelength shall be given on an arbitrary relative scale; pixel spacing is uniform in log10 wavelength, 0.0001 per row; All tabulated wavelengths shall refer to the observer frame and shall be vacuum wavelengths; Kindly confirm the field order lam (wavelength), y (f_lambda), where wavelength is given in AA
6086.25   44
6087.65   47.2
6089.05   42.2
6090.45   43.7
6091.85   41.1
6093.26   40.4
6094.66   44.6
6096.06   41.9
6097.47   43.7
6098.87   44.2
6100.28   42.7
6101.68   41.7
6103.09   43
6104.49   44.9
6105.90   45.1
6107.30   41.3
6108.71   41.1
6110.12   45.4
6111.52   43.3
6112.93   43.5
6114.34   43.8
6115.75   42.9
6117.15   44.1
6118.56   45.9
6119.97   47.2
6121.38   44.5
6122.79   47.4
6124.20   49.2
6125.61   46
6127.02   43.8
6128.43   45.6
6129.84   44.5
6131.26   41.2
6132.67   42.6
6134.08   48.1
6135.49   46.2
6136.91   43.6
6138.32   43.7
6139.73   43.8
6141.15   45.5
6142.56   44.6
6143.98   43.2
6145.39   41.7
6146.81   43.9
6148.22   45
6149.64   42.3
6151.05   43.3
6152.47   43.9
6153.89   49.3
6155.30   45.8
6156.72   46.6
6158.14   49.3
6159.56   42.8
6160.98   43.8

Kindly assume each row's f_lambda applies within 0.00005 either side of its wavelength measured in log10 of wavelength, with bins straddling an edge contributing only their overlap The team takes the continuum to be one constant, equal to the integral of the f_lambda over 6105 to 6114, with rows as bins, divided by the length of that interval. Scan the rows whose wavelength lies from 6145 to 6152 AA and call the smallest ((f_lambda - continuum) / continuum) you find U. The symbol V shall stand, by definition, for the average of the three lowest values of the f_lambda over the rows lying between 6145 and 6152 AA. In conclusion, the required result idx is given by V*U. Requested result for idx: -1.6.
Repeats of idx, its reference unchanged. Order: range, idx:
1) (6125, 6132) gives -2.1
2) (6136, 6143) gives 0.3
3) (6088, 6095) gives -2.8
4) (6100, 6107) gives -1.6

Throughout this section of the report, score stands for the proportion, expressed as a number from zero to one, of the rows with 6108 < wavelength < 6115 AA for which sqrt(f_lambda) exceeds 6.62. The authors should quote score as 0.20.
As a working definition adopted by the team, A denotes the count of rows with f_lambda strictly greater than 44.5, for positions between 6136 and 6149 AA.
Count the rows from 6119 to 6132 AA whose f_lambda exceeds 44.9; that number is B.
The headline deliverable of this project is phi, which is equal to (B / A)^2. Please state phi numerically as 2.8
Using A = 3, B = 5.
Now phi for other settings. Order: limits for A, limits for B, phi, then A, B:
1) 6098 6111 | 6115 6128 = 2.8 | 3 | 5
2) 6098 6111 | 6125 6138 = 1.8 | 3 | 4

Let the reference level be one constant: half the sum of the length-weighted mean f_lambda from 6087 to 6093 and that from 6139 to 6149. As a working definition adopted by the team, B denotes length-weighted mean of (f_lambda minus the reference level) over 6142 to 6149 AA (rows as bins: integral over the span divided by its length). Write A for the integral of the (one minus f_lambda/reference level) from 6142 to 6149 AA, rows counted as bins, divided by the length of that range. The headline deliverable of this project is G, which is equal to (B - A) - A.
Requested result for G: 0.0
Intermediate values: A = 0.00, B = 0.0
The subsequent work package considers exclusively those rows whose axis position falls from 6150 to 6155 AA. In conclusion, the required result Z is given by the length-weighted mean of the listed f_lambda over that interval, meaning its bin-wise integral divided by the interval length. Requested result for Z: 45.4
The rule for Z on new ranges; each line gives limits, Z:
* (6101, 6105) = 43.1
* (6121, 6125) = 47.2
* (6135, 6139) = 44.4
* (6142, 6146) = 43.1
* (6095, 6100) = 43.3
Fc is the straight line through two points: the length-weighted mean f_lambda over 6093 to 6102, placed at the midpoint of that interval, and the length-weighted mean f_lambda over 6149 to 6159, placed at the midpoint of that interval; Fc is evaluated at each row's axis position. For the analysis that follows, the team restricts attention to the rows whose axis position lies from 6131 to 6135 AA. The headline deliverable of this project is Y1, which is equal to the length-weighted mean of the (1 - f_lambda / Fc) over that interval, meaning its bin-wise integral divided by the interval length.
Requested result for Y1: 0.007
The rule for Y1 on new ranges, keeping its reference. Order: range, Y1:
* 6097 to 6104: -0.001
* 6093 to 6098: 0.000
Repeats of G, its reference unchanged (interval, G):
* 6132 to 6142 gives 1.2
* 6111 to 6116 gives -0.2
